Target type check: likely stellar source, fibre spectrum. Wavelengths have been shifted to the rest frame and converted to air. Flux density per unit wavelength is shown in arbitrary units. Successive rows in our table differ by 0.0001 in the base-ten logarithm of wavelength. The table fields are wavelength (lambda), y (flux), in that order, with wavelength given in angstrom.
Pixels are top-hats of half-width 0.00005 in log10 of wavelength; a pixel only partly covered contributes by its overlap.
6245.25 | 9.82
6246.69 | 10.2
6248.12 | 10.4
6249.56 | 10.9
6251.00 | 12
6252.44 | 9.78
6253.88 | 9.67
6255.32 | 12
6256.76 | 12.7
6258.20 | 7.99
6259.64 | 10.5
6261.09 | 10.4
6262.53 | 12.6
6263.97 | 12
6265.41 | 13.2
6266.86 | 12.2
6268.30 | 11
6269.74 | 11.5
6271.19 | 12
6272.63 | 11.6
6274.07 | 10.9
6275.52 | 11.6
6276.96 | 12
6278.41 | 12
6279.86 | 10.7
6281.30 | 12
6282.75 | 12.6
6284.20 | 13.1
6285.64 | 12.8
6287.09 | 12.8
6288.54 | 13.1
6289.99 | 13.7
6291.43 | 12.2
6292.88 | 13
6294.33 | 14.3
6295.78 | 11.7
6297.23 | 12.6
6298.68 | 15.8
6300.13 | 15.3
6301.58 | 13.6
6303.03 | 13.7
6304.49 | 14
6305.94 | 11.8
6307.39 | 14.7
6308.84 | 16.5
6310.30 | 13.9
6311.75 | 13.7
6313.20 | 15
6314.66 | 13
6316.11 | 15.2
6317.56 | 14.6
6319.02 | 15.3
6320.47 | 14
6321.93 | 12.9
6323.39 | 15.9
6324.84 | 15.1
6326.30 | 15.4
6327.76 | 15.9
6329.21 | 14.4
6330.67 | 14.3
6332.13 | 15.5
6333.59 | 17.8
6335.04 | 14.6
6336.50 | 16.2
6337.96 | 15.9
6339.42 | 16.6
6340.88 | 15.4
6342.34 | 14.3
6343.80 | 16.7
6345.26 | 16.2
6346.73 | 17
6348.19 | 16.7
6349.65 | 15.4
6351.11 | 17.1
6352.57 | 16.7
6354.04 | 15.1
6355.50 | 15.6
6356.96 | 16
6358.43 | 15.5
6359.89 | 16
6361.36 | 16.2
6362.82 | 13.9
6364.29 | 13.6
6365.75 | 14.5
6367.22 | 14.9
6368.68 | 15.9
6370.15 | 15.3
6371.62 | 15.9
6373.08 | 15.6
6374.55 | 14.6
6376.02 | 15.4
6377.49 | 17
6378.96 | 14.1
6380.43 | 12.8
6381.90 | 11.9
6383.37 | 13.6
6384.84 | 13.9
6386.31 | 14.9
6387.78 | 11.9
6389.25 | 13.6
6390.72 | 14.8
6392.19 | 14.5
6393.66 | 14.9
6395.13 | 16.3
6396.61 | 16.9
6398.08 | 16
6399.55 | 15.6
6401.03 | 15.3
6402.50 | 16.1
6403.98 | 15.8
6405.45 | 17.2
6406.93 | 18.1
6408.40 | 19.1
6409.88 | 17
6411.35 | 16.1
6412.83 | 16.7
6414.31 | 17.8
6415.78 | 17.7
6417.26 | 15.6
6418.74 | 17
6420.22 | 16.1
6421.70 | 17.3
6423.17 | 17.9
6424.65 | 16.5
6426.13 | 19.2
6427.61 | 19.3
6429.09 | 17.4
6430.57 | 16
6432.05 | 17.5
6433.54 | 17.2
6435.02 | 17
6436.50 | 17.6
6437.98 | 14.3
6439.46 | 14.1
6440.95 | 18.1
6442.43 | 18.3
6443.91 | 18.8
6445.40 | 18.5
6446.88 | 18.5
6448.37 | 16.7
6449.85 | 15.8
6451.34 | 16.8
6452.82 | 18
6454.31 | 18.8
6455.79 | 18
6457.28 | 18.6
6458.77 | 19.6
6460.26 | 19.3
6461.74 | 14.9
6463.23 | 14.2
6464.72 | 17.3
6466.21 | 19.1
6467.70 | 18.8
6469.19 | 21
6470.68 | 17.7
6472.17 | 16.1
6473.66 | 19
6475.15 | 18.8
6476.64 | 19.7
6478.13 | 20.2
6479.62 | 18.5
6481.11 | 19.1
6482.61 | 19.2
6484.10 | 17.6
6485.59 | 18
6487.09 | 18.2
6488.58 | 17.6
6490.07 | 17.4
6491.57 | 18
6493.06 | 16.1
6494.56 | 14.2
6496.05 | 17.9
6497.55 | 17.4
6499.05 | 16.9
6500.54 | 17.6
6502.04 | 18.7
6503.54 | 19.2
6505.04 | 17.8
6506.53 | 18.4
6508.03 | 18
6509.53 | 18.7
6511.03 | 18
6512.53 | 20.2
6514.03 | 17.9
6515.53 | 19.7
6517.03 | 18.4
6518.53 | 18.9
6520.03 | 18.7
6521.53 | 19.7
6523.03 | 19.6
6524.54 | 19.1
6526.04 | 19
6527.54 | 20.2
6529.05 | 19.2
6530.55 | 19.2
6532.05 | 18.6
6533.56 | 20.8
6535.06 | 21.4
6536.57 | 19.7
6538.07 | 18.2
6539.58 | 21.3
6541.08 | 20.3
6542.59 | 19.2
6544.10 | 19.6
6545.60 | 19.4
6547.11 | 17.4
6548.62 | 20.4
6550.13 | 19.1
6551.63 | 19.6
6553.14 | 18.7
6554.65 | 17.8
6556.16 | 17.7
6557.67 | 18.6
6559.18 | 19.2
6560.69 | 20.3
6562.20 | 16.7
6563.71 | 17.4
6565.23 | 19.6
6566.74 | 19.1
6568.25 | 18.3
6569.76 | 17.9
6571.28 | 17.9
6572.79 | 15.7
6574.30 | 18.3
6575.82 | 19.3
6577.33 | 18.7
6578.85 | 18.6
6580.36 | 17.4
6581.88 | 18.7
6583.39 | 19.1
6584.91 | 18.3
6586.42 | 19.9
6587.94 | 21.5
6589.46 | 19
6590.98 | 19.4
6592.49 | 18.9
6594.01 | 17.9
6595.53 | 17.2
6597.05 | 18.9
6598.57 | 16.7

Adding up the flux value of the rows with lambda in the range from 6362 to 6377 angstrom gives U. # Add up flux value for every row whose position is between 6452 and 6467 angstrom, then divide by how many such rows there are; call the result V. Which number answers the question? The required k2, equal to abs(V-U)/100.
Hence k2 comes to 1.3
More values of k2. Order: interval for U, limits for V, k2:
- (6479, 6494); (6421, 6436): 1.6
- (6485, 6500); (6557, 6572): 1.5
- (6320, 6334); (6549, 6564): 1.3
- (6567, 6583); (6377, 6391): 1.7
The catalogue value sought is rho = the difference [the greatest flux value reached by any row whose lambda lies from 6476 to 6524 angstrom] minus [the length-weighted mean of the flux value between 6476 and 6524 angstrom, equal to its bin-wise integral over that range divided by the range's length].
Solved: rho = 1.9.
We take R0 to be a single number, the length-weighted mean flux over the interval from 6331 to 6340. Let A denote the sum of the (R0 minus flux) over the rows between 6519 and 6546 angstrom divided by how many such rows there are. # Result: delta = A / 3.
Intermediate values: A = -4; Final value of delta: -1.2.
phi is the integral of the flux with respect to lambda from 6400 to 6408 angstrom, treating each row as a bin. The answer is 133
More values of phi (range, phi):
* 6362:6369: 102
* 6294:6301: 97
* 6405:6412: 123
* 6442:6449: 127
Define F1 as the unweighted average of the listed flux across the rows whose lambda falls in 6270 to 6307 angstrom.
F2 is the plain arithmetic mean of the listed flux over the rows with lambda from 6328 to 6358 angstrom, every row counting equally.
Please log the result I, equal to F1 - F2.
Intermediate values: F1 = 13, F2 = 15.9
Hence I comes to -3.1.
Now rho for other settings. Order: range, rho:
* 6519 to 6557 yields 2.0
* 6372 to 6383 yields 2.5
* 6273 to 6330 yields 2.9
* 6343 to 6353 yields 0.6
